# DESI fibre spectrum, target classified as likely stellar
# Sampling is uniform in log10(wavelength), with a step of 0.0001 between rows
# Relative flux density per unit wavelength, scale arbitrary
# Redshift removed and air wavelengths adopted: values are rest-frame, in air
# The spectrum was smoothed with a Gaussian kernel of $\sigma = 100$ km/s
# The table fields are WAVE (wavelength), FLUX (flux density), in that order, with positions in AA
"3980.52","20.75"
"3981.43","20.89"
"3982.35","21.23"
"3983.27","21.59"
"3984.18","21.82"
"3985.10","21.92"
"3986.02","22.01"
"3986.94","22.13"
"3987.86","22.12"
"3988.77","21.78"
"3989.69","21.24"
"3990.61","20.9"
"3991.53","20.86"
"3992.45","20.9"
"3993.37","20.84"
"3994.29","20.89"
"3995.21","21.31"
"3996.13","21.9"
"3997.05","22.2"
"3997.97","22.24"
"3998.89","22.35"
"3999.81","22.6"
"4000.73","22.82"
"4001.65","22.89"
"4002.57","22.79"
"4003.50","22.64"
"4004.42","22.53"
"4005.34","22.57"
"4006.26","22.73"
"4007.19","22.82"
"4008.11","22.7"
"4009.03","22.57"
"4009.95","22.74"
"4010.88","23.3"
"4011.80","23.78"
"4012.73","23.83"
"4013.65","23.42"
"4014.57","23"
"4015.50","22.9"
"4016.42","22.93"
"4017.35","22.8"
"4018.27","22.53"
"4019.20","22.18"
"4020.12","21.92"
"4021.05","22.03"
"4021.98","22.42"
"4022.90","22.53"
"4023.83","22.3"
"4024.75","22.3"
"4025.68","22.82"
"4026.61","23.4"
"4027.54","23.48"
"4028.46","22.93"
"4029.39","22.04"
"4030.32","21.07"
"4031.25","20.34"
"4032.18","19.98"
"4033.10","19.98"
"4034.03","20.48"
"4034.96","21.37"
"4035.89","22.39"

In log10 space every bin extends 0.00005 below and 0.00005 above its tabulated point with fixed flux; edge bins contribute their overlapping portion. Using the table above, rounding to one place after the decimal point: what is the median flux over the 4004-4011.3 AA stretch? 22.7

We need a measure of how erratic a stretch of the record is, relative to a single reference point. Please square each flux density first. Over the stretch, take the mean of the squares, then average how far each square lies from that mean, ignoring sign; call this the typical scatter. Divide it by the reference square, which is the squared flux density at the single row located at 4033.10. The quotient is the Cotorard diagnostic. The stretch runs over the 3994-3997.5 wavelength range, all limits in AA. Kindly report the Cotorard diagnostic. 0.051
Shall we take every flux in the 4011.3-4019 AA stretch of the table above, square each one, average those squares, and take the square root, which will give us 23.2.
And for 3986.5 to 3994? 21.4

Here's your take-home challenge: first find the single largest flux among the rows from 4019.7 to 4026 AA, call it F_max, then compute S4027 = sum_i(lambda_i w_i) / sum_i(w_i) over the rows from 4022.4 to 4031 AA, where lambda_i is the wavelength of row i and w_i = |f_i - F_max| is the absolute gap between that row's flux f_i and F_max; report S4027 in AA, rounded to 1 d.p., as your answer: 4027.8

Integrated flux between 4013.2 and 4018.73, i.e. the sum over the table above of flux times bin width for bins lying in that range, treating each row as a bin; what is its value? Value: 127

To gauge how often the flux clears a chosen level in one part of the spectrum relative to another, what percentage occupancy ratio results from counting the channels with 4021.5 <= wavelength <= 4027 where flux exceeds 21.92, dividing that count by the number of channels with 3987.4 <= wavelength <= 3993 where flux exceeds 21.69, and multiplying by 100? 300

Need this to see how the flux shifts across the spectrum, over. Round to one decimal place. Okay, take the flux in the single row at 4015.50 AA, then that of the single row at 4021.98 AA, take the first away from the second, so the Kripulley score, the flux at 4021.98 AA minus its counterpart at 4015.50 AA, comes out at -0.5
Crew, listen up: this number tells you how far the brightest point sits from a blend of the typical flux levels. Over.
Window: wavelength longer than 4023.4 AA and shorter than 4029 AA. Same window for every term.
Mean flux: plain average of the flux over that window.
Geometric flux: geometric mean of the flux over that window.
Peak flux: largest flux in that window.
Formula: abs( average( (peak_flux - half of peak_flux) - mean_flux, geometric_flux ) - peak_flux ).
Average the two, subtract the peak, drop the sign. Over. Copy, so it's 17.6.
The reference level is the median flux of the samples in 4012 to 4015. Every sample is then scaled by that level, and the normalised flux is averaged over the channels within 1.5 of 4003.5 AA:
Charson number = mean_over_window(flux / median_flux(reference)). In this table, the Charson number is 0.97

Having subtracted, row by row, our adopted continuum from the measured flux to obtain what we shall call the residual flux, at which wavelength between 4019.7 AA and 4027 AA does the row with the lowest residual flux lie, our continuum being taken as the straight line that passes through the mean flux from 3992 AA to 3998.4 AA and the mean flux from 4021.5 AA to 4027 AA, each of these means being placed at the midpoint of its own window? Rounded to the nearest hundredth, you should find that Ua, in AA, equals 4020.12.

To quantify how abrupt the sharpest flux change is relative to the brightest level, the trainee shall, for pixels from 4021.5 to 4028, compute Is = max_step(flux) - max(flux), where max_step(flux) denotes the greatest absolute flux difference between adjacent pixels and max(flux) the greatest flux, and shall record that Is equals -22.90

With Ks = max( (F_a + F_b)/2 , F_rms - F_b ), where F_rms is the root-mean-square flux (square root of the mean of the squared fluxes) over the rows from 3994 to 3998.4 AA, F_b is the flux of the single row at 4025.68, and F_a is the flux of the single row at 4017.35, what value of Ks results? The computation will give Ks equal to 22.8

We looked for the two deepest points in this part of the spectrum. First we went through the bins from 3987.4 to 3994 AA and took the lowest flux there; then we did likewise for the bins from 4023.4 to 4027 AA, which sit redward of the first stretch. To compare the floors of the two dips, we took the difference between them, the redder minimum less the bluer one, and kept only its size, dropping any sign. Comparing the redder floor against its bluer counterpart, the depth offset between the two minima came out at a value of 1.5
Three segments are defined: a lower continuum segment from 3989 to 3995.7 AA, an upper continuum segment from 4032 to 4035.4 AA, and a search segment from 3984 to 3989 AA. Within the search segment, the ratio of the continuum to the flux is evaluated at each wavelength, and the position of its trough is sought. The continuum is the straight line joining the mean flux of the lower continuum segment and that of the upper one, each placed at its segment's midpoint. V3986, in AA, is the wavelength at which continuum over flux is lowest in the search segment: 3987.86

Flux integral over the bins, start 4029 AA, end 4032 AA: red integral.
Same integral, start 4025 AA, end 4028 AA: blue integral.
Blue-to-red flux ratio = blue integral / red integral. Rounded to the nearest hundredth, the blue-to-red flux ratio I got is 1.10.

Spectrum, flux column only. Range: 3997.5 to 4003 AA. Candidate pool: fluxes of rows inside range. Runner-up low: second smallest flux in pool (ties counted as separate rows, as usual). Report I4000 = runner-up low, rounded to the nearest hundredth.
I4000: 22.35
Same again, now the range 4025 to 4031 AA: 22.04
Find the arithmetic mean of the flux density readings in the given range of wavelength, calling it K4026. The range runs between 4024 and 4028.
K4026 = 23.0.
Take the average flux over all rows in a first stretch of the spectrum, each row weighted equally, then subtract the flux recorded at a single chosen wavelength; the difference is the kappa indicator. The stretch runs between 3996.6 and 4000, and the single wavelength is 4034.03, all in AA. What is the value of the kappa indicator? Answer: 1.9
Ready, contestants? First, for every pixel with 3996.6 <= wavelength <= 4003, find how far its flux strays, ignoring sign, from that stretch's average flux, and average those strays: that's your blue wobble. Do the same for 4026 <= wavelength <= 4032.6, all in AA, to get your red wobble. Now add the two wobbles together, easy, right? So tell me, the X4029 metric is 1.47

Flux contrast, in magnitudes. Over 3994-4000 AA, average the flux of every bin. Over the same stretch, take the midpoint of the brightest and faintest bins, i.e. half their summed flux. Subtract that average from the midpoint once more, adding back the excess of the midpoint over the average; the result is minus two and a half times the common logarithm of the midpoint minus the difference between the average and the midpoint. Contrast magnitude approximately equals -3.33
